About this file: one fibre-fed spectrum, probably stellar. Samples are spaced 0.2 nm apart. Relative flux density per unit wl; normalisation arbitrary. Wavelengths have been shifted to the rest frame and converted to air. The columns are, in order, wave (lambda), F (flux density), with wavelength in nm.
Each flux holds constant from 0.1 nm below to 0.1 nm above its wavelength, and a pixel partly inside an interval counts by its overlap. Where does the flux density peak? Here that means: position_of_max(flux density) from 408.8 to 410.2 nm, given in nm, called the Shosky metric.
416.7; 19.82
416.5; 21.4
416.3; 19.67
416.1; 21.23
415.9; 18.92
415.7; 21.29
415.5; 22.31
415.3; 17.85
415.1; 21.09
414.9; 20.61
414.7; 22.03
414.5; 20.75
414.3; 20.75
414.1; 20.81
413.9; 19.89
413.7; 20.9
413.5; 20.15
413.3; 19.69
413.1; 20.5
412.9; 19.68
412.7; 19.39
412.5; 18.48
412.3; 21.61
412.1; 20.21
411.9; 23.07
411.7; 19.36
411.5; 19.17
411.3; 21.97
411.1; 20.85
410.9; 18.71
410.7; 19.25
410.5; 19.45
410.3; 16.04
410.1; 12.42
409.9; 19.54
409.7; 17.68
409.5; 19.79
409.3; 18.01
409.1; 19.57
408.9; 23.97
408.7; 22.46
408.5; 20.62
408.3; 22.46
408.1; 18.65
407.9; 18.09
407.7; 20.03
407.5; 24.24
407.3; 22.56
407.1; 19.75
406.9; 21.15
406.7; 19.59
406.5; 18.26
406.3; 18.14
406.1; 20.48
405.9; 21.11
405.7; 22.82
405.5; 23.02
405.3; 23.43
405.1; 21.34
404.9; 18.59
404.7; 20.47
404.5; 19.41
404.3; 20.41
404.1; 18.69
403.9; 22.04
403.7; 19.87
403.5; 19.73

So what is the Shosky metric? 408.9 nm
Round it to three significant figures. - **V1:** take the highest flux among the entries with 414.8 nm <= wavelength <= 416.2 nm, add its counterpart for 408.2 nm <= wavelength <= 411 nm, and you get 46.3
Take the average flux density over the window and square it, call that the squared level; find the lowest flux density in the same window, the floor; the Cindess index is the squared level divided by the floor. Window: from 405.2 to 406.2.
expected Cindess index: 24.0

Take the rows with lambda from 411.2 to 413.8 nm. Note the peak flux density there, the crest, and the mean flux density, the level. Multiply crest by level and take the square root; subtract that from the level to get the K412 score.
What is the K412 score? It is -1.3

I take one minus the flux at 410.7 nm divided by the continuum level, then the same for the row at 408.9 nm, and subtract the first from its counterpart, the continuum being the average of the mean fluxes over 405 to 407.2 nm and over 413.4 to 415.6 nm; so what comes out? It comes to -0.23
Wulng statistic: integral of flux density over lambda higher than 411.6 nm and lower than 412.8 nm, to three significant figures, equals 24.4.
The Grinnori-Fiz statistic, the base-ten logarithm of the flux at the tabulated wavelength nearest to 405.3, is 1.37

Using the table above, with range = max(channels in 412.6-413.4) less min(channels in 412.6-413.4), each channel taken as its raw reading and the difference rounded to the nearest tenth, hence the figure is 1.1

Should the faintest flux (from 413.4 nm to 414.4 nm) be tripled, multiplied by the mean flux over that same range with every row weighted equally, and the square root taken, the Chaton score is 35.0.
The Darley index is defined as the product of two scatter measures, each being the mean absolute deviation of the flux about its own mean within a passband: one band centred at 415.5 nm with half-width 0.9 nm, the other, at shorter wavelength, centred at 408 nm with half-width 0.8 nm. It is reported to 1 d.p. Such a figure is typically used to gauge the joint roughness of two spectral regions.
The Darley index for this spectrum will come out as 2.1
